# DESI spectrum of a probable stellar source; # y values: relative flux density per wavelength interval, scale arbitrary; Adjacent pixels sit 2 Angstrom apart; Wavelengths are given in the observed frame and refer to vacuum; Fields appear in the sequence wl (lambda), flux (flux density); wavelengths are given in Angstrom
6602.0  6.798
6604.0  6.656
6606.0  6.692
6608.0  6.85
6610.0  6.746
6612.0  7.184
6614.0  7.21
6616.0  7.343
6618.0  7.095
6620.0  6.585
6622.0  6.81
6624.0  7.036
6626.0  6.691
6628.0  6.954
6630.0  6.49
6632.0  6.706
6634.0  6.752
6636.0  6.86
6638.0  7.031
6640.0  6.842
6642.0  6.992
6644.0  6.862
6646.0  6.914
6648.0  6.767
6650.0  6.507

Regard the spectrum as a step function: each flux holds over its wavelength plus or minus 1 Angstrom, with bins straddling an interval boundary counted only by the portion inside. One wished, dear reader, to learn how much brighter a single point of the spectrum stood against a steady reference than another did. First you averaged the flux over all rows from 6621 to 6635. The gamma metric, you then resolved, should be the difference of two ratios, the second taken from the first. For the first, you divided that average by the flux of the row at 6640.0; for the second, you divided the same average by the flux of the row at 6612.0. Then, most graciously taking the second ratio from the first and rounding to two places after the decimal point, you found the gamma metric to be 0.05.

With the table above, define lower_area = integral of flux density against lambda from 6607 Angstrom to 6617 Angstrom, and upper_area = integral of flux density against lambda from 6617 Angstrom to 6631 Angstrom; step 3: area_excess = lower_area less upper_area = -25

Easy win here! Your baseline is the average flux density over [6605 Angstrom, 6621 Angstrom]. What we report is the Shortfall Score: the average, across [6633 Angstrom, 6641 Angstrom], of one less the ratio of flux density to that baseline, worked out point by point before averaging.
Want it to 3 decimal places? 0.013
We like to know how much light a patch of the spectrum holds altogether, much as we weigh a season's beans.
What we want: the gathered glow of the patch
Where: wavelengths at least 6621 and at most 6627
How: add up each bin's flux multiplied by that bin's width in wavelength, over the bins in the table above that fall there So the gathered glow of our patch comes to 41.1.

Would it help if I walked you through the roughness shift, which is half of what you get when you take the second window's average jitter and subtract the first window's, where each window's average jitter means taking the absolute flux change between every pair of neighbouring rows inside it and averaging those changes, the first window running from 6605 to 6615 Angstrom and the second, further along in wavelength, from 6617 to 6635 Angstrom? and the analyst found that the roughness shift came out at 0.05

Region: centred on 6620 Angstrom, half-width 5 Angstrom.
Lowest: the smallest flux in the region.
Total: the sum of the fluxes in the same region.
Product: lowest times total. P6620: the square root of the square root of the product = 3.89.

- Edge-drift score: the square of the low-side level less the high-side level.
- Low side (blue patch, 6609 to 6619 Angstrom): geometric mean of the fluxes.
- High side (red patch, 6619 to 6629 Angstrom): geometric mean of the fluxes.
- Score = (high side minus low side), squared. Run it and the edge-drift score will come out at 0.090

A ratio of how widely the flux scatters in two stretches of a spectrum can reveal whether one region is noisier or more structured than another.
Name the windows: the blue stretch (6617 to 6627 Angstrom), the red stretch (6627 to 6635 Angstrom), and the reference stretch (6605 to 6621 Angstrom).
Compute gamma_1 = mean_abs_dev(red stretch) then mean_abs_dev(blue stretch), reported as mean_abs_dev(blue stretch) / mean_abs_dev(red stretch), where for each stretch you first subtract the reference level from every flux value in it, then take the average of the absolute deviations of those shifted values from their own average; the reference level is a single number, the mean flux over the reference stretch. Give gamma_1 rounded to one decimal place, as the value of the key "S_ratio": 1.4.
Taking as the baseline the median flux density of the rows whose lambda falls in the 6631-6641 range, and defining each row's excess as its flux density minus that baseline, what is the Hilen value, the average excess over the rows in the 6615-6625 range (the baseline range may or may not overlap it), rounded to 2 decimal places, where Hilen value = 0.13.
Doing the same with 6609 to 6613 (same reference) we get 0.12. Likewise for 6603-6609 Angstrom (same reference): -0.11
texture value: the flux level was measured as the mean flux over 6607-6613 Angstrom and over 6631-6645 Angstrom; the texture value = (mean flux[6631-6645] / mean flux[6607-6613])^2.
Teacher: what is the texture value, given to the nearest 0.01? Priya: 0.98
